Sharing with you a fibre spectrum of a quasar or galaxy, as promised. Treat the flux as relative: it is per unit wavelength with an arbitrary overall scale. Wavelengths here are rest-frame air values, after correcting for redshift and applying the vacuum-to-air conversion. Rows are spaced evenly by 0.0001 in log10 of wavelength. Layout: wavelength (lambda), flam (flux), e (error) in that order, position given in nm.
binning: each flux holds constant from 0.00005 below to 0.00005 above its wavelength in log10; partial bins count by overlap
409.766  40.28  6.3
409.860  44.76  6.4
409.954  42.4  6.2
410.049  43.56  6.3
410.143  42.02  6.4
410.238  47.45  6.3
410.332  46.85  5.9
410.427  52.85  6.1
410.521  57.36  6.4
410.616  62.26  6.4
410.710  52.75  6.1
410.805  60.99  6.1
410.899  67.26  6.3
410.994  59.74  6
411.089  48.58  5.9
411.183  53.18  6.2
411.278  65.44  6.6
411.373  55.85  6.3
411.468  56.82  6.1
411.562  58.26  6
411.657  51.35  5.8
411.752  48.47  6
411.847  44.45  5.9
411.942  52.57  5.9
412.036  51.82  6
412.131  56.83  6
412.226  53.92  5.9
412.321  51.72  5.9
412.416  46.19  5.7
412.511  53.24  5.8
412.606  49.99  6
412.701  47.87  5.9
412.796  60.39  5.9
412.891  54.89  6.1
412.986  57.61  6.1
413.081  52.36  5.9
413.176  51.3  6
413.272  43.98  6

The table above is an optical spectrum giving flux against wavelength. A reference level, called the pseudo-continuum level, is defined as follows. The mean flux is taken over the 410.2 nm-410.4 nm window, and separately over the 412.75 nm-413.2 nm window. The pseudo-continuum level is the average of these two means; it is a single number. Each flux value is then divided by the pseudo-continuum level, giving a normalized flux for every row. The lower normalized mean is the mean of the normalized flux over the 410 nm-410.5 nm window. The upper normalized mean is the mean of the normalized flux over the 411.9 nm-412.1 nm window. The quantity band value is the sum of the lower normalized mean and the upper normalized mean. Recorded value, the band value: 1.93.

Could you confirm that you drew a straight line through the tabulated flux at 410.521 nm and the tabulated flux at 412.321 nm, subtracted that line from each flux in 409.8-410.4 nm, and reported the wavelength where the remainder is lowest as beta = 409.954 nm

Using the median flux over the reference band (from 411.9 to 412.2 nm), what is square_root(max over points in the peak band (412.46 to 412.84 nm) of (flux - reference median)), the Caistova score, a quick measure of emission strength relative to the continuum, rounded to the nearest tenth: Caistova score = 2.8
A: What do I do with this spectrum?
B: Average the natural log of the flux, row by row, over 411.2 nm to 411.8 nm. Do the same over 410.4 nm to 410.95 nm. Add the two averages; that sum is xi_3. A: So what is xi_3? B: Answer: 8.09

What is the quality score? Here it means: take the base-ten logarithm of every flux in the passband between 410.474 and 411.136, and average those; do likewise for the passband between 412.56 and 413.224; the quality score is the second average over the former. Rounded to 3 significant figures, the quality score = 0.979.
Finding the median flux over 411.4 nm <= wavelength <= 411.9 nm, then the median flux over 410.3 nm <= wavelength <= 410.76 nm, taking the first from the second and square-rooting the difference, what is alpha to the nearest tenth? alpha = 1.2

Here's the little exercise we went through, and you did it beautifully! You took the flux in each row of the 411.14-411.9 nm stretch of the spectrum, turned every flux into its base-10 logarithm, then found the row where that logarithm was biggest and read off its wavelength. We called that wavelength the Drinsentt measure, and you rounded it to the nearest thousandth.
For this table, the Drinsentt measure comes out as 411.278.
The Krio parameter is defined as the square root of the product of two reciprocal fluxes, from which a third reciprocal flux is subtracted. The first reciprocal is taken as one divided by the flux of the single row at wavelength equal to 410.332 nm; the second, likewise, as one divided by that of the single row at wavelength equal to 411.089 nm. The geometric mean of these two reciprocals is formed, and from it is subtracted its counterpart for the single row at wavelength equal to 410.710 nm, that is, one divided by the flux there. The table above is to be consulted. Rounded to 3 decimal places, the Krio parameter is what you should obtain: 0.002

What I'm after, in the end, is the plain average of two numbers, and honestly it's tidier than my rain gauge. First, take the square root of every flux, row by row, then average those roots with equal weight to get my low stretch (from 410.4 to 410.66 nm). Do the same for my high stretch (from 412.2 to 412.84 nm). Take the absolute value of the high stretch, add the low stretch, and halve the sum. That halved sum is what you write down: 7.39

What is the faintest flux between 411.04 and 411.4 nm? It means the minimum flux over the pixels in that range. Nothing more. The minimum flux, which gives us 48.58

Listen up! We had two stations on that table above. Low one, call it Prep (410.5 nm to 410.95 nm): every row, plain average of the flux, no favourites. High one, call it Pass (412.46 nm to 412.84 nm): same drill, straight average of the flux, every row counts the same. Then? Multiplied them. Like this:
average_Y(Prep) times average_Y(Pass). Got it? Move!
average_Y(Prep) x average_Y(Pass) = 3179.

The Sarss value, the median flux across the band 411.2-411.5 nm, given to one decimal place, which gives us 56.8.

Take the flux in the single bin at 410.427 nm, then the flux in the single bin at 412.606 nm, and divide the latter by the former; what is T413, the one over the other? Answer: 0.95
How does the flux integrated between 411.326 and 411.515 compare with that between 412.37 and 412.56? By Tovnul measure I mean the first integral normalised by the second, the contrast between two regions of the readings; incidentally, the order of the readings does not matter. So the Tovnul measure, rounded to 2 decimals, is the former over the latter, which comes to 1.13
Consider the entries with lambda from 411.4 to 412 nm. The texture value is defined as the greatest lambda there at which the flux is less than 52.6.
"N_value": 411.942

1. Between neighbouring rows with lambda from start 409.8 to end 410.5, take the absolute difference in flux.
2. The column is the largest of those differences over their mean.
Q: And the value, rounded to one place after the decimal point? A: 2.1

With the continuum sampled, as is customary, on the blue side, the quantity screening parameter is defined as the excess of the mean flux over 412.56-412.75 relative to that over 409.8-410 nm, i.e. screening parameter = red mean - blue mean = 5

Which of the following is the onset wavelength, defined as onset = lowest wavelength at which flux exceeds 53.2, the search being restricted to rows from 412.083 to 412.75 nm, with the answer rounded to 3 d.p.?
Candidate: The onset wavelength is 412.131 nm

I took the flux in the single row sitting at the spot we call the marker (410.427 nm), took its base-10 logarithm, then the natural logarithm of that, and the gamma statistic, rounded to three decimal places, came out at 0.544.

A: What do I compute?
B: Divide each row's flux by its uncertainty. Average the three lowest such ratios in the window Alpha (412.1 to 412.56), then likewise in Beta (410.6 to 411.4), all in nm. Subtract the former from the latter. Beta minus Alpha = -0.18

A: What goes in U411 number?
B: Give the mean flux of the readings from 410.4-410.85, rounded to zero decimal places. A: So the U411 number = 57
